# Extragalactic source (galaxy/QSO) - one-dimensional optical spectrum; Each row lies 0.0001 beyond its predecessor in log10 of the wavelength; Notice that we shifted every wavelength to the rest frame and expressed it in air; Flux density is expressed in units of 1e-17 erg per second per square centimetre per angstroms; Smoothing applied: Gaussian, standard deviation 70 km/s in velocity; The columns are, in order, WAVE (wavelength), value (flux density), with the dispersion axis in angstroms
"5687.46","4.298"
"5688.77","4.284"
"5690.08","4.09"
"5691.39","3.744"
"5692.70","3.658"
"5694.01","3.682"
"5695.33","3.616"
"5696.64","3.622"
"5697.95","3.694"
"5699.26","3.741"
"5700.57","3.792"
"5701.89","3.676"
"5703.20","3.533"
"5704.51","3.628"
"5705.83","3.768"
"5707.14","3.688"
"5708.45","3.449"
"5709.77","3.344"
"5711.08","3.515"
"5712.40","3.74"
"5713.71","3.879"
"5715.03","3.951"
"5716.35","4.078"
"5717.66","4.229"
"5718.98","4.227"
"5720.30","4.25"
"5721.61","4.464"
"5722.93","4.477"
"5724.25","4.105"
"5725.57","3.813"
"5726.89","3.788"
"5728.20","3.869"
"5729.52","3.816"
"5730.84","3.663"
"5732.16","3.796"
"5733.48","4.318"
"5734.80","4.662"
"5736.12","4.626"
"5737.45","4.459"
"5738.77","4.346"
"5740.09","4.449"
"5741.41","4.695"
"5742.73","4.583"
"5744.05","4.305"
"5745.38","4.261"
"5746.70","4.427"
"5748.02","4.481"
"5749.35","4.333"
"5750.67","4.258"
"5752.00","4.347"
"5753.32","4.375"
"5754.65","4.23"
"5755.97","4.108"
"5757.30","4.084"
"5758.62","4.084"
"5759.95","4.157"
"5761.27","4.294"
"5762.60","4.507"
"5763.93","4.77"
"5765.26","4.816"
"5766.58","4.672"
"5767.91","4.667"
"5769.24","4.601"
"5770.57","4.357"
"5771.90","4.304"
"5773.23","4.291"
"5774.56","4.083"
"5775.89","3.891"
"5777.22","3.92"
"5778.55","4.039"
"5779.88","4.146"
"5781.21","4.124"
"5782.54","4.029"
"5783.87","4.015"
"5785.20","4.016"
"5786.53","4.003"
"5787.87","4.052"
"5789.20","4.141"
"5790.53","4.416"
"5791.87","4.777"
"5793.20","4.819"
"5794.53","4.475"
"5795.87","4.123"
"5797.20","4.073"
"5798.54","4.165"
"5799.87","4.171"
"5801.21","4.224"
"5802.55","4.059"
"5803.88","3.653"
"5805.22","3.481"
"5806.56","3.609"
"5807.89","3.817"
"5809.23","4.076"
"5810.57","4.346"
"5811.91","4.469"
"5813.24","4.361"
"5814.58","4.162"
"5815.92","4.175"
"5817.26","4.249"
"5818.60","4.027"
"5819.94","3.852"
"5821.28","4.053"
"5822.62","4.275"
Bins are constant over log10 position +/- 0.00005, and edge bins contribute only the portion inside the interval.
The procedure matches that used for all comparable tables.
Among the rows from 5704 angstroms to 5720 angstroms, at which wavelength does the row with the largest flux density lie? 5717.66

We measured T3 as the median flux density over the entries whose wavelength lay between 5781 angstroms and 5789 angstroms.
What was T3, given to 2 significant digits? 4.0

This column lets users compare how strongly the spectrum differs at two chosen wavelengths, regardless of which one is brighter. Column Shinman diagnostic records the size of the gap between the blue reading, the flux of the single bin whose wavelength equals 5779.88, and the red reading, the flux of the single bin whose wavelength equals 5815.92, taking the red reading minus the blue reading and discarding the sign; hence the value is 0.03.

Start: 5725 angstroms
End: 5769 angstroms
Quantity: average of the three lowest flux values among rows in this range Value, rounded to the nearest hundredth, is 3.75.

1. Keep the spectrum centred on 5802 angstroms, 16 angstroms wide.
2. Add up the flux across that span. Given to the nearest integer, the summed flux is 48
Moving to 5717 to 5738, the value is 67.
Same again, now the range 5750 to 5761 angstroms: 34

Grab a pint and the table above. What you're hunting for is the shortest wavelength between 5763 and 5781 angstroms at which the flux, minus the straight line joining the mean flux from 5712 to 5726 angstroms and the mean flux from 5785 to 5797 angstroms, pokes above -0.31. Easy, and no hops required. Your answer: 5763.93 angstroms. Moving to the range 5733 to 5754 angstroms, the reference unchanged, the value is 5733.48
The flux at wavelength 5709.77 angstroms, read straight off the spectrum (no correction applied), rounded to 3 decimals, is 3.344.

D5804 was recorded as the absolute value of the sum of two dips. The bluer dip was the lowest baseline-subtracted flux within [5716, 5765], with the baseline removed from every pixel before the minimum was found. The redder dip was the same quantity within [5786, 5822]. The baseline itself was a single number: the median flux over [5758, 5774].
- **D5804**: 1.7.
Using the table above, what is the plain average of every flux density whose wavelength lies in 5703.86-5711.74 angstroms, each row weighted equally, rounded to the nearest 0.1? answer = 3.6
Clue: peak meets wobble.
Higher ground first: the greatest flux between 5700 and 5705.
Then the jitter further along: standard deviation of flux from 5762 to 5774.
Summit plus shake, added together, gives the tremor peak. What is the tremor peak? 4.0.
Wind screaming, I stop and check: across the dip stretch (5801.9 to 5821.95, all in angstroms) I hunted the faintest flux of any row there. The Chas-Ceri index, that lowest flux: 3.481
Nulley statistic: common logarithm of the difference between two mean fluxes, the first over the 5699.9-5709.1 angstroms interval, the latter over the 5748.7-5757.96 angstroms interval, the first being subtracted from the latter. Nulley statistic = -0.22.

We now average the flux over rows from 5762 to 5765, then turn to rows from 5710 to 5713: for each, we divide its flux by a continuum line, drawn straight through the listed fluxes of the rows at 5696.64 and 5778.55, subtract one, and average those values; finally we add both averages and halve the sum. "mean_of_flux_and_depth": 2.31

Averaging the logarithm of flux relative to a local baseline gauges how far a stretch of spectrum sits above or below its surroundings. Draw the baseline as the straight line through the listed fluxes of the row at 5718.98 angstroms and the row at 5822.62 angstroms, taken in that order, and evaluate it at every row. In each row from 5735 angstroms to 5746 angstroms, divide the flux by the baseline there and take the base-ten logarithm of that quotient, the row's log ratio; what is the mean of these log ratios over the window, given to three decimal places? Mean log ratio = 0.023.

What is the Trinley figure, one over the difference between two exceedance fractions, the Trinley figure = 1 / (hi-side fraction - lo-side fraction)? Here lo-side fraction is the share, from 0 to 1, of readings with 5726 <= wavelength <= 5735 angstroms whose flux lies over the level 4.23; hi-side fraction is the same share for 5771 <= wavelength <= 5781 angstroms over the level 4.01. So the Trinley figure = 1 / 2.3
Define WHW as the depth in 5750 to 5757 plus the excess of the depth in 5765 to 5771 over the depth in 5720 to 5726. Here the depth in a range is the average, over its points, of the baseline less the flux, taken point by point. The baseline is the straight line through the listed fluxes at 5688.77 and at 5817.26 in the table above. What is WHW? -0.4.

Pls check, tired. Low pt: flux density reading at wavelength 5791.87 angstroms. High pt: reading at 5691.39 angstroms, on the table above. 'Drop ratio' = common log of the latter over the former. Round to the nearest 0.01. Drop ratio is -0.11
